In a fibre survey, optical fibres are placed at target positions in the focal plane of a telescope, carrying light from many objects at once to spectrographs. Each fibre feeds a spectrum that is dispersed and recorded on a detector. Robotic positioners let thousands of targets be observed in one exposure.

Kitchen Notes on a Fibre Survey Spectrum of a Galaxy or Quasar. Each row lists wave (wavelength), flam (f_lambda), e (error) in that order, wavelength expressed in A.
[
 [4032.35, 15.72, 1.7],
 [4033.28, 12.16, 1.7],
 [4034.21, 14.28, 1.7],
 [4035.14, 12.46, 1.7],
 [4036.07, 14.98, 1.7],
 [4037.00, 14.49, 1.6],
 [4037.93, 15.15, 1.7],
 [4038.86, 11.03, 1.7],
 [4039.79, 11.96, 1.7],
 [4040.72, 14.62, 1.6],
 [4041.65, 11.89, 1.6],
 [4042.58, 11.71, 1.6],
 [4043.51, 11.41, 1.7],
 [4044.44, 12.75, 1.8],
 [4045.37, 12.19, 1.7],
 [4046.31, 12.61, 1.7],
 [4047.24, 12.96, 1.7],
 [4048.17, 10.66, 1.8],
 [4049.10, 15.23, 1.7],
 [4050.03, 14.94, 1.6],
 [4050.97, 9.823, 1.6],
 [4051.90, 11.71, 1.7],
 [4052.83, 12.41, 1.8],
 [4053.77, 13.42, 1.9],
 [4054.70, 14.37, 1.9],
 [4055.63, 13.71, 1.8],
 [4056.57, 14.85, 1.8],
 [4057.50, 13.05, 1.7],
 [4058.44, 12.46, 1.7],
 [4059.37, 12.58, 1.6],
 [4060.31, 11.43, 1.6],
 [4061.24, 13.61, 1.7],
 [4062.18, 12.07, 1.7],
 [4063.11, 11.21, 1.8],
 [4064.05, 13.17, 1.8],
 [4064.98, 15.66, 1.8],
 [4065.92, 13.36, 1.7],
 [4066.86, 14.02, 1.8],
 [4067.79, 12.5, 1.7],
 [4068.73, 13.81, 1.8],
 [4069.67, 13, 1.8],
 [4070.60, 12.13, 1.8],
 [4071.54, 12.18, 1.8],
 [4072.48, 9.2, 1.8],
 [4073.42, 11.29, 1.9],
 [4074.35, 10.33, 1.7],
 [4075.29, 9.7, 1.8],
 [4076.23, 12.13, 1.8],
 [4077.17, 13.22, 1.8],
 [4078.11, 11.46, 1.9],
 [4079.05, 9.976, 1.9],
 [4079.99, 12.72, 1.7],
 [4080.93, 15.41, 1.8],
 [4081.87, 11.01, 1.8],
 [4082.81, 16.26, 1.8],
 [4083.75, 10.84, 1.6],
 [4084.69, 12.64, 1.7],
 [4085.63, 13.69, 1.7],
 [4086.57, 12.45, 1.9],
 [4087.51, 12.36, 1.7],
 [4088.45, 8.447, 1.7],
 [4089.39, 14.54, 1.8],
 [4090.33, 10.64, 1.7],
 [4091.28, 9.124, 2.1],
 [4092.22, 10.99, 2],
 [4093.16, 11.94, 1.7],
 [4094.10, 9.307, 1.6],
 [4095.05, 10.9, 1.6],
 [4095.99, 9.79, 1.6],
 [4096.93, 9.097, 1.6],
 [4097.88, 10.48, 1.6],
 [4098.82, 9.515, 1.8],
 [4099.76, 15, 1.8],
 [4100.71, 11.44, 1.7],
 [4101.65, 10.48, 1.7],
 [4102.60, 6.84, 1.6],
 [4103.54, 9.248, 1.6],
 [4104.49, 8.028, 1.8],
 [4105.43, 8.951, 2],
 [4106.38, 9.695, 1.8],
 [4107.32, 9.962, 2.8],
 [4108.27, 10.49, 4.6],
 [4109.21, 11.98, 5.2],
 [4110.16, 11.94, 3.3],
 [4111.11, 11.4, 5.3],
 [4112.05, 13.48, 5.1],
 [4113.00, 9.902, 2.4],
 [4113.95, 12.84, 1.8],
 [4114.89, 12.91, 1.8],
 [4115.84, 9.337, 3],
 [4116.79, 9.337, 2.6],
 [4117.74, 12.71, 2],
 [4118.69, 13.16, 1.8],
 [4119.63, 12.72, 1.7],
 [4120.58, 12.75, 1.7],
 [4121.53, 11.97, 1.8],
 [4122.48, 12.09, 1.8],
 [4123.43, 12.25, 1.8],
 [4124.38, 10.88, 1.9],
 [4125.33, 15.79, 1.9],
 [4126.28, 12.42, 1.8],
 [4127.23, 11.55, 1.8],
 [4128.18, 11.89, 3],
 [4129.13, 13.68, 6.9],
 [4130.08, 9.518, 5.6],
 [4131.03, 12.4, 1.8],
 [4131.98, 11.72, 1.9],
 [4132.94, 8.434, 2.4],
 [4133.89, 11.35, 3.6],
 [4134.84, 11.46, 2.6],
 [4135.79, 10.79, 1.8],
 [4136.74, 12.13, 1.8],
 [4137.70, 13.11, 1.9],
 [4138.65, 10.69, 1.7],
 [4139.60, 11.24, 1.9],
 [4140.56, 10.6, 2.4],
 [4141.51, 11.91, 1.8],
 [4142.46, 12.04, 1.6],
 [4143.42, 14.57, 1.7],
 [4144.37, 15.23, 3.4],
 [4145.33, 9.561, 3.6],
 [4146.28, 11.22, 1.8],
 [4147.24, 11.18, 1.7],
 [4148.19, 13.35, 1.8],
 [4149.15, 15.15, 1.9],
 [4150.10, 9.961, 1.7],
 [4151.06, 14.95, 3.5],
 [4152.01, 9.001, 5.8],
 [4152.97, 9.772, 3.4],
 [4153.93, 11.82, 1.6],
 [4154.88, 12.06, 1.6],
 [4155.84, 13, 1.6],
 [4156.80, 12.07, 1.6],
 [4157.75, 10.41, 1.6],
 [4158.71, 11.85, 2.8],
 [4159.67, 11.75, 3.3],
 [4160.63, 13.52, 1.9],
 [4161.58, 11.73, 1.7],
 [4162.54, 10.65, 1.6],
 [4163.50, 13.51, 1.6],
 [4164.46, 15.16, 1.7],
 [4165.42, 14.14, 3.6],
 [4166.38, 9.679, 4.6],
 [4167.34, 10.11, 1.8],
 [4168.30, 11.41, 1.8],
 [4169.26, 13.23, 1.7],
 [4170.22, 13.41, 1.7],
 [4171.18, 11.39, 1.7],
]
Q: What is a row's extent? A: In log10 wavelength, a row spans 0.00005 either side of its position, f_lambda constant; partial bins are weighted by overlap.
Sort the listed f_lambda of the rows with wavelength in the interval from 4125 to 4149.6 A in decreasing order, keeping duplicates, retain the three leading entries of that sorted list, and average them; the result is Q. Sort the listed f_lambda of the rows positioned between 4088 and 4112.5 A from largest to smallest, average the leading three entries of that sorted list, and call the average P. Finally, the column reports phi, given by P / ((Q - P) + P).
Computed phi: 0.93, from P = 14.3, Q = 15.4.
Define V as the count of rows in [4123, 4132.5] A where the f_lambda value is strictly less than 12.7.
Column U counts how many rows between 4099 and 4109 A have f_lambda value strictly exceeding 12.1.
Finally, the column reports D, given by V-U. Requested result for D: 7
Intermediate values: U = 1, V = 8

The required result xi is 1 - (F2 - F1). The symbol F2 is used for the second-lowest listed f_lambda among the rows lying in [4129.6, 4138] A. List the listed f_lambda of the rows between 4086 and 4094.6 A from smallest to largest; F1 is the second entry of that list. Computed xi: 0.6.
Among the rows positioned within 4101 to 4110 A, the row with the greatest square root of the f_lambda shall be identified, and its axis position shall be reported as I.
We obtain 4109.21 A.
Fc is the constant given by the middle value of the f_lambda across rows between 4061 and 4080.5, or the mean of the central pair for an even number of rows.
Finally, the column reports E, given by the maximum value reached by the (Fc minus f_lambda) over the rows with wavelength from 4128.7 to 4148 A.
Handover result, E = 3.7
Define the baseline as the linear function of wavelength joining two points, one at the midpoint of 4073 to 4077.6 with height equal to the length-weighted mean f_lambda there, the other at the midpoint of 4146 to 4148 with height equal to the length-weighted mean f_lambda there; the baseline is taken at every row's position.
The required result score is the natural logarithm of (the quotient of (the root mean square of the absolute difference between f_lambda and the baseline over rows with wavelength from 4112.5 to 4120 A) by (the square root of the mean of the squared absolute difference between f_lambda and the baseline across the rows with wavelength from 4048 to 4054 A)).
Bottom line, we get -0.35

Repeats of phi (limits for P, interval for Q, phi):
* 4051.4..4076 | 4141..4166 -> 0.99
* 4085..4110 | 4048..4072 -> 0.94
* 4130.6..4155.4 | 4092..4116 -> 1.10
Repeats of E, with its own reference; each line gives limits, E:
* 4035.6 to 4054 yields 2.4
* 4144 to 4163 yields 3.2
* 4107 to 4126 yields 2.8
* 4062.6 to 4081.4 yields 3.0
